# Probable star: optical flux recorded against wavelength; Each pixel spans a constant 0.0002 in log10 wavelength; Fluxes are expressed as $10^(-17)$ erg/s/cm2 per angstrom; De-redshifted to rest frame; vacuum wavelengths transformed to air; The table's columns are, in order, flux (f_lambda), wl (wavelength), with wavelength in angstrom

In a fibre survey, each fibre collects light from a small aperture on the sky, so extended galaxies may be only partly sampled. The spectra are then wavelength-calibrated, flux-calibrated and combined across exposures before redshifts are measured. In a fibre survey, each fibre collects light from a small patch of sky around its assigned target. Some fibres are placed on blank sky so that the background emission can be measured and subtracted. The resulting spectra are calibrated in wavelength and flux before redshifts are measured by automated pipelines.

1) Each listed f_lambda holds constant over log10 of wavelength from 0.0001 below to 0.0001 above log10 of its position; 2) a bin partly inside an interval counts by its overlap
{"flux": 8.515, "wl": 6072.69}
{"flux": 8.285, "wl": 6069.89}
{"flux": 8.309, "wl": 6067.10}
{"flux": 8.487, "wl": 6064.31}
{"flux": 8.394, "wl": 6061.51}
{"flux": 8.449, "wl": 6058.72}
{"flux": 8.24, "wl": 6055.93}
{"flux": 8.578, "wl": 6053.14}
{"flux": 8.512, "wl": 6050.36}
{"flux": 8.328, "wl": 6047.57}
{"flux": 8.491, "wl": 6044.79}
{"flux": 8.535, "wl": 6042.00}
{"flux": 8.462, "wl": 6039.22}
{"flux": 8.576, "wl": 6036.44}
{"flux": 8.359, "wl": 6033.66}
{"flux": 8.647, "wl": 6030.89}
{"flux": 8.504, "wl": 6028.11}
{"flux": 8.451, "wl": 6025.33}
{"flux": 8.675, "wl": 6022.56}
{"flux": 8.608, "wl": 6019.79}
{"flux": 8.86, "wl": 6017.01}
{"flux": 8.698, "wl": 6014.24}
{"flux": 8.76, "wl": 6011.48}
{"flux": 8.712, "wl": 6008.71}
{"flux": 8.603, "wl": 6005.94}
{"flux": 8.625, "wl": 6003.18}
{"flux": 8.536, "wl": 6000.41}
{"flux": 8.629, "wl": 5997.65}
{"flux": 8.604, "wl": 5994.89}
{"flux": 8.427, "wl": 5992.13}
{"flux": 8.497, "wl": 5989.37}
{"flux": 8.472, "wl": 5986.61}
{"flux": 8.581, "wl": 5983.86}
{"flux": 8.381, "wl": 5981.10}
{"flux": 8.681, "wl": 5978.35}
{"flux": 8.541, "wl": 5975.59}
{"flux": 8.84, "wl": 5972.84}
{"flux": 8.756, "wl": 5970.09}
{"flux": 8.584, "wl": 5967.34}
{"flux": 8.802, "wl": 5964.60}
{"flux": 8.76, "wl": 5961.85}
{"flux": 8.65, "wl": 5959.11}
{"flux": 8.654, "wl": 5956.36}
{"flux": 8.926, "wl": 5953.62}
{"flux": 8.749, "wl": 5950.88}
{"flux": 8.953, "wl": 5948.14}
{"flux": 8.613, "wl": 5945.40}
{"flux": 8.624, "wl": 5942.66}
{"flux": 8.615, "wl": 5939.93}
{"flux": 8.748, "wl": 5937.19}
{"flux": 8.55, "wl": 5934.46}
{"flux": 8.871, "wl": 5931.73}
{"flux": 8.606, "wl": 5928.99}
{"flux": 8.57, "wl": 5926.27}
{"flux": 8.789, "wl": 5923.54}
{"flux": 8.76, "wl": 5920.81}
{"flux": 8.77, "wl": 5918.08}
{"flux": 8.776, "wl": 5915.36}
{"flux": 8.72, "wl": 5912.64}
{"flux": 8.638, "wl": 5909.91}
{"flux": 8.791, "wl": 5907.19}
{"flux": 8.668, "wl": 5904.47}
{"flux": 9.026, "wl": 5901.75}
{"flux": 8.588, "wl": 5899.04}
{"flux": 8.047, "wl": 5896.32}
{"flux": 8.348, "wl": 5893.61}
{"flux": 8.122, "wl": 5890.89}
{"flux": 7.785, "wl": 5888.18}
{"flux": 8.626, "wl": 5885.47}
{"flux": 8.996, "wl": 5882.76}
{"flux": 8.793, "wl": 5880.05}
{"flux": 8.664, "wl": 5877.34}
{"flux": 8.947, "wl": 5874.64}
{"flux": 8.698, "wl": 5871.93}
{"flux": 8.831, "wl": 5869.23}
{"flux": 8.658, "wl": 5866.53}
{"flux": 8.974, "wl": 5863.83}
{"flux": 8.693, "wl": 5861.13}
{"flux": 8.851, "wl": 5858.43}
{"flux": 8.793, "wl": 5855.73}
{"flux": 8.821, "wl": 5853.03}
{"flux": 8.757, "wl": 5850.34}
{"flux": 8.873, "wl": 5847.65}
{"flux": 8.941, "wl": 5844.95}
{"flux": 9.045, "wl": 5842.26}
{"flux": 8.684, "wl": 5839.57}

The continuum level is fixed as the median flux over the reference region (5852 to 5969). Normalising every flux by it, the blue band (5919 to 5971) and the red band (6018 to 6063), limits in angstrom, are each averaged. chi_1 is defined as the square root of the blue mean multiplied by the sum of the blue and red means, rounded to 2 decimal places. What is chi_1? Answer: 1.40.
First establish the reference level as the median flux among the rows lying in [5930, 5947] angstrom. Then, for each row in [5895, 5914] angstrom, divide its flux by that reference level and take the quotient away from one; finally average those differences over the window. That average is -0.002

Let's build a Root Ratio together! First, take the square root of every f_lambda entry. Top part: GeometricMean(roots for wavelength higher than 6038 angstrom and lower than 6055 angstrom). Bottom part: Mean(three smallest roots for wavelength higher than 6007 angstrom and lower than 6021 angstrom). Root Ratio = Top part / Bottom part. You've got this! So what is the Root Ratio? 0.989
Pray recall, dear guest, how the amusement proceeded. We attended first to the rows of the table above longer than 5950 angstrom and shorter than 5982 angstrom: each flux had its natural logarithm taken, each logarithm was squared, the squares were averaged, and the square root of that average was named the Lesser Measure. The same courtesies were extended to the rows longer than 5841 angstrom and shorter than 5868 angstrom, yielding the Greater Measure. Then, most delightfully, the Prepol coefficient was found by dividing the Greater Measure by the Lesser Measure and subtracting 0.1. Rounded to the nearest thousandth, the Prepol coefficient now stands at 0.908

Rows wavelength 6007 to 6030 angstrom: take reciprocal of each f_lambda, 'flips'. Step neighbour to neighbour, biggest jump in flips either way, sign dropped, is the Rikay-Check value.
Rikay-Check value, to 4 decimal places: 0.0033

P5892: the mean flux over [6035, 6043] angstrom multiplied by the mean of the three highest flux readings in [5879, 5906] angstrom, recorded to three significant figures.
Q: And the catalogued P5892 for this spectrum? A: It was 76.2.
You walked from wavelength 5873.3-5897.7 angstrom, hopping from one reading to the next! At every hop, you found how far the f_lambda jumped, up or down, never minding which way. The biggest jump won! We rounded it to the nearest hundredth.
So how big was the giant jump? 0.84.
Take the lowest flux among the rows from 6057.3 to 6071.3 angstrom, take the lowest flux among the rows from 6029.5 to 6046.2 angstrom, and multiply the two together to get 69.3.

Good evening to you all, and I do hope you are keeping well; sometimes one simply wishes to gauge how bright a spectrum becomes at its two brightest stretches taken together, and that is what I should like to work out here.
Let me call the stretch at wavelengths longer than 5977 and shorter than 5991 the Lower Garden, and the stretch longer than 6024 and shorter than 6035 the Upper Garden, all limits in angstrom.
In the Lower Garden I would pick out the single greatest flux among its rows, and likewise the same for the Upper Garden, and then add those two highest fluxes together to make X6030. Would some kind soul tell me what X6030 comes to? 17.33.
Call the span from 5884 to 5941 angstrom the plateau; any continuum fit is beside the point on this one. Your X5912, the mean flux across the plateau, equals 8.59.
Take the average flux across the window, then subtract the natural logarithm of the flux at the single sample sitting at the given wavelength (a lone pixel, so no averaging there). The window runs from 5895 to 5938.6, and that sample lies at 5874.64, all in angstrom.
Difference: 6.49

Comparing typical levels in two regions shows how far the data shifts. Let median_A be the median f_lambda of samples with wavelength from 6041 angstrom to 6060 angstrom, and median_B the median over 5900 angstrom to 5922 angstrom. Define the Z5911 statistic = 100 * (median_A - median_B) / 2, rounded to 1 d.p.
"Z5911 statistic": -13.7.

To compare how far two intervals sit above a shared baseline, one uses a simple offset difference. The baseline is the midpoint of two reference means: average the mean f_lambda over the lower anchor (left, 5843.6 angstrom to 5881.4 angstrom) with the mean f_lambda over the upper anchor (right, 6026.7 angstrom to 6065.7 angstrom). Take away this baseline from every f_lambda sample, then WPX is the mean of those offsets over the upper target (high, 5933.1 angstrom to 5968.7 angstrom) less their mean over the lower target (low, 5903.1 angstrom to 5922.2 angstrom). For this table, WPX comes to -0.022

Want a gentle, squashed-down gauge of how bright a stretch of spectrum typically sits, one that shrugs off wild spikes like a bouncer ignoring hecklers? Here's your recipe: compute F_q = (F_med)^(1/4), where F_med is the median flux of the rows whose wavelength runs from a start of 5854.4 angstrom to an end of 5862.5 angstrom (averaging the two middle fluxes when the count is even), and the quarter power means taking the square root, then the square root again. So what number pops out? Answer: 1.72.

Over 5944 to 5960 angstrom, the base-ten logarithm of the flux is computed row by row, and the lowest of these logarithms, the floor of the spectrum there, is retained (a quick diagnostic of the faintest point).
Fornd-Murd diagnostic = 0.935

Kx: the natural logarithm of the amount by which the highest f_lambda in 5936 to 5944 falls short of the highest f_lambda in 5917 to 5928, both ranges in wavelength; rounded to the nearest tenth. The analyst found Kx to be -3.2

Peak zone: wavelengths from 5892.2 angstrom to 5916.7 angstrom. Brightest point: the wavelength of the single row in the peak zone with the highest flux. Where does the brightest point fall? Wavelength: 5901.75 angstrom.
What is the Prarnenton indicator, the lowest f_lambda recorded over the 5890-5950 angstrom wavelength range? 8.047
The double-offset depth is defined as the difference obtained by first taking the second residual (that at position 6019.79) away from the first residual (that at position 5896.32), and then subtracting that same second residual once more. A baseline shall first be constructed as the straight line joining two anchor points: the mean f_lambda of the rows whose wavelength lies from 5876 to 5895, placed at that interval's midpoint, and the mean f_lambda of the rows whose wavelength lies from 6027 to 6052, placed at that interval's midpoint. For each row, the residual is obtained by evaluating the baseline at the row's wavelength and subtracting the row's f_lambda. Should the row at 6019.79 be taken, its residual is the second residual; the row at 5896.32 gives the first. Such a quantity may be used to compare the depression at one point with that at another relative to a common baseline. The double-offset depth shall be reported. 0.7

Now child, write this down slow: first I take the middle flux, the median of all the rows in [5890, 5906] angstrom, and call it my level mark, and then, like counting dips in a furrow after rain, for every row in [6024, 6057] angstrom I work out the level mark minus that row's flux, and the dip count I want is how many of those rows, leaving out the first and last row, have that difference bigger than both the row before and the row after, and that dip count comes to 3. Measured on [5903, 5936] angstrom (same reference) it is 3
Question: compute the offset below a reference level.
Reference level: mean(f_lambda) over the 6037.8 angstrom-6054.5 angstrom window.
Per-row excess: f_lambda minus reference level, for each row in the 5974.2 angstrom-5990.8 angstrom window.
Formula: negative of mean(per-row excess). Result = -0.04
